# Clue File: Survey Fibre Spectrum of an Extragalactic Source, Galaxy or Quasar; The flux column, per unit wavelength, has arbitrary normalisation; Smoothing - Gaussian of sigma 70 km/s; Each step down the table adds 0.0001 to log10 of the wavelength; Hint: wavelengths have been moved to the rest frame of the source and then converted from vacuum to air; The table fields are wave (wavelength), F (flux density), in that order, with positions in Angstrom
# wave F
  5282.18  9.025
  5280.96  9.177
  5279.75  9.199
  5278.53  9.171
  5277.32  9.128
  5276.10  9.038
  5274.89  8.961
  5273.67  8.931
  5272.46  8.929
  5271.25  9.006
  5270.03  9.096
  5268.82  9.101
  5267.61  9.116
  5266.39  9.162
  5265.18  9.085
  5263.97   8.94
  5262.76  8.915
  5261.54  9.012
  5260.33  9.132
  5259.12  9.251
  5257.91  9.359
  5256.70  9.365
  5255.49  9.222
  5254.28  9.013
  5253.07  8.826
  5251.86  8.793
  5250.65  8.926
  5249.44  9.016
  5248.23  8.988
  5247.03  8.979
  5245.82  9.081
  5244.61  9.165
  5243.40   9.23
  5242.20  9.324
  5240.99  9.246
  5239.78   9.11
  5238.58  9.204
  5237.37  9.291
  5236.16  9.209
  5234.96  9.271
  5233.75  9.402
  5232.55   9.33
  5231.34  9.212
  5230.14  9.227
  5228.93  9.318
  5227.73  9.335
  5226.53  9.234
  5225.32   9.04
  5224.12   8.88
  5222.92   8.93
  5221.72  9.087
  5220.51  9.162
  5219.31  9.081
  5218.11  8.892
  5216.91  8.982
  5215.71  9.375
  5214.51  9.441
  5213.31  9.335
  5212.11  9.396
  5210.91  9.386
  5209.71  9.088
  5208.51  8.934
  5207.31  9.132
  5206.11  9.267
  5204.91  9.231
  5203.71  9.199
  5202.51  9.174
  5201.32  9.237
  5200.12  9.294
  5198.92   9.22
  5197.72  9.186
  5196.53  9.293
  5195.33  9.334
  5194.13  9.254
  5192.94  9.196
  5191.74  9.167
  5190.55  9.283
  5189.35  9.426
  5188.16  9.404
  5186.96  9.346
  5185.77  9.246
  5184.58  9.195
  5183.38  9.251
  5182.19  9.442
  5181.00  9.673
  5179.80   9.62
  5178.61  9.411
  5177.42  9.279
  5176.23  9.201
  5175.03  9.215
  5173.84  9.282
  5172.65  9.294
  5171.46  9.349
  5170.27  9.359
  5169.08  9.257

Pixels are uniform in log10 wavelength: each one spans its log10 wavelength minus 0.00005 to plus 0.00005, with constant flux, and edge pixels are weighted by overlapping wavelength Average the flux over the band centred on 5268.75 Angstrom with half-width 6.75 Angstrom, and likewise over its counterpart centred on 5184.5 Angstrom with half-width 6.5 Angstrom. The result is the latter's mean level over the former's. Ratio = 1.041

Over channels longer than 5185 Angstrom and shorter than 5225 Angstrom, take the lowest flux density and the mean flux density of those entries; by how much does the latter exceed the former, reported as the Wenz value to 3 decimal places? 0.328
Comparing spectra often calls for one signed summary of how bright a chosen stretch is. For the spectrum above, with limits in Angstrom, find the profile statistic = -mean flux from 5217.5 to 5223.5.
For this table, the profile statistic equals -9.03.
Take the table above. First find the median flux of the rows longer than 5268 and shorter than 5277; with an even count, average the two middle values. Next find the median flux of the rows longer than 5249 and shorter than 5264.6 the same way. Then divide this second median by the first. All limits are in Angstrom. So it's 1.00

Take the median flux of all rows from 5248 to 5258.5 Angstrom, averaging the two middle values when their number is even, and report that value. 9.01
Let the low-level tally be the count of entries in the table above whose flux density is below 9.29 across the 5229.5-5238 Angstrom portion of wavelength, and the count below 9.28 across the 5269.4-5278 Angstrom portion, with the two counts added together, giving 11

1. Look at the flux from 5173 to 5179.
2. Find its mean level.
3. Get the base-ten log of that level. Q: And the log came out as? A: 0.967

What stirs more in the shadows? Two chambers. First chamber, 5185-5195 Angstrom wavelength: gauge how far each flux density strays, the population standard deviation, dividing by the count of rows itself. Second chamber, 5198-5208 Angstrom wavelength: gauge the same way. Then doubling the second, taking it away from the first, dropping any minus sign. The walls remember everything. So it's 0.01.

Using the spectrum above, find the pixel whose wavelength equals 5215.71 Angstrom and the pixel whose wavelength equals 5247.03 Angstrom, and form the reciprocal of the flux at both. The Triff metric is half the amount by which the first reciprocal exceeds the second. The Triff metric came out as -0.0024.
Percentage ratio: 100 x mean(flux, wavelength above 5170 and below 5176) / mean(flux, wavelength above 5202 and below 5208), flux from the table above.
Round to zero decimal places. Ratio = 101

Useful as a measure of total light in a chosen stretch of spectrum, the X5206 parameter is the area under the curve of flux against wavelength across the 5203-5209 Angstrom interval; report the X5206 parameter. 54.9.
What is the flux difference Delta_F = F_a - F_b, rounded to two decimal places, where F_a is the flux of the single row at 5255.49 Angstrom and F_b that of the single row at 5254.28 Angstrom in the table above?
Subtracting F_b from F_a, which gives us 0.21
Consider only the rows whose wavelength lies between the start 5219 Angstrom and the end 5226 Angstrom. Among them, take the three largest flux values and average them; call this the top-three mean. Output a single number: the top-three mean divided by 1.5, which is 6.07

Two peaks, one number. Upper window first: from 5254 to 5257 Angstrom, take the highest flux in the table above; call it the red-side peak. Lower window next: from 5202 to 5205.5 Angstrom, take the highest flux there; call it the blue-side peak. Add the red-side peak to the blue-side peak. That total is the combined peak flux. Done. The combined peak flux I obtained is 18.60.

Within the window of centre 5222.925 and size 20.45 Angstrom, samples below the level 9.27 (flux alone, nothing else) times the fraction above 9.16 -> 6.5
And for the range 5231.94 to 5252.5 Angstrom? 7.1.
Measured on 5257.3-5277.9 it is 2.8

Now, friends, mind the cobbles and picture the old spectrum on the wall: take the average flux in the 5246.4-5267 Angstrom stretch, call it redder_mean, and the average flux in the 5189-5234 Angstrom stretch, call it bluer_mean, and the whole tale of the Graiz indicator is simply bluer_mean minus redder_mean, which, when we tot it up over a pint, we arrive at 0.15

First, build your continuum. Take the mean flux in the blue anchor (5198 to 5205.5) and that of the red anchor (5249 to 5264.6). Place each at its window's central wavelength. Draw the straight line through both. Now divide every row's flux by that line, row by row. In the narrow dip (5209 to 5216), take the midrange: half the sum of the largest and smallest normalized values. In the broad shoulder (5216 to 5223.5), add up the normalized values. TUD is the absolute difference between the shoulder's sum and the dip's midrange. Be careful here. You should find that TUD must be 4.90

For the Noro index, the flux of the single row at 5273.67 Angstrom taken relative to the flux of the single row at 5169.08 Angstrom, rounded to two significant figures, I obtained 0.96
